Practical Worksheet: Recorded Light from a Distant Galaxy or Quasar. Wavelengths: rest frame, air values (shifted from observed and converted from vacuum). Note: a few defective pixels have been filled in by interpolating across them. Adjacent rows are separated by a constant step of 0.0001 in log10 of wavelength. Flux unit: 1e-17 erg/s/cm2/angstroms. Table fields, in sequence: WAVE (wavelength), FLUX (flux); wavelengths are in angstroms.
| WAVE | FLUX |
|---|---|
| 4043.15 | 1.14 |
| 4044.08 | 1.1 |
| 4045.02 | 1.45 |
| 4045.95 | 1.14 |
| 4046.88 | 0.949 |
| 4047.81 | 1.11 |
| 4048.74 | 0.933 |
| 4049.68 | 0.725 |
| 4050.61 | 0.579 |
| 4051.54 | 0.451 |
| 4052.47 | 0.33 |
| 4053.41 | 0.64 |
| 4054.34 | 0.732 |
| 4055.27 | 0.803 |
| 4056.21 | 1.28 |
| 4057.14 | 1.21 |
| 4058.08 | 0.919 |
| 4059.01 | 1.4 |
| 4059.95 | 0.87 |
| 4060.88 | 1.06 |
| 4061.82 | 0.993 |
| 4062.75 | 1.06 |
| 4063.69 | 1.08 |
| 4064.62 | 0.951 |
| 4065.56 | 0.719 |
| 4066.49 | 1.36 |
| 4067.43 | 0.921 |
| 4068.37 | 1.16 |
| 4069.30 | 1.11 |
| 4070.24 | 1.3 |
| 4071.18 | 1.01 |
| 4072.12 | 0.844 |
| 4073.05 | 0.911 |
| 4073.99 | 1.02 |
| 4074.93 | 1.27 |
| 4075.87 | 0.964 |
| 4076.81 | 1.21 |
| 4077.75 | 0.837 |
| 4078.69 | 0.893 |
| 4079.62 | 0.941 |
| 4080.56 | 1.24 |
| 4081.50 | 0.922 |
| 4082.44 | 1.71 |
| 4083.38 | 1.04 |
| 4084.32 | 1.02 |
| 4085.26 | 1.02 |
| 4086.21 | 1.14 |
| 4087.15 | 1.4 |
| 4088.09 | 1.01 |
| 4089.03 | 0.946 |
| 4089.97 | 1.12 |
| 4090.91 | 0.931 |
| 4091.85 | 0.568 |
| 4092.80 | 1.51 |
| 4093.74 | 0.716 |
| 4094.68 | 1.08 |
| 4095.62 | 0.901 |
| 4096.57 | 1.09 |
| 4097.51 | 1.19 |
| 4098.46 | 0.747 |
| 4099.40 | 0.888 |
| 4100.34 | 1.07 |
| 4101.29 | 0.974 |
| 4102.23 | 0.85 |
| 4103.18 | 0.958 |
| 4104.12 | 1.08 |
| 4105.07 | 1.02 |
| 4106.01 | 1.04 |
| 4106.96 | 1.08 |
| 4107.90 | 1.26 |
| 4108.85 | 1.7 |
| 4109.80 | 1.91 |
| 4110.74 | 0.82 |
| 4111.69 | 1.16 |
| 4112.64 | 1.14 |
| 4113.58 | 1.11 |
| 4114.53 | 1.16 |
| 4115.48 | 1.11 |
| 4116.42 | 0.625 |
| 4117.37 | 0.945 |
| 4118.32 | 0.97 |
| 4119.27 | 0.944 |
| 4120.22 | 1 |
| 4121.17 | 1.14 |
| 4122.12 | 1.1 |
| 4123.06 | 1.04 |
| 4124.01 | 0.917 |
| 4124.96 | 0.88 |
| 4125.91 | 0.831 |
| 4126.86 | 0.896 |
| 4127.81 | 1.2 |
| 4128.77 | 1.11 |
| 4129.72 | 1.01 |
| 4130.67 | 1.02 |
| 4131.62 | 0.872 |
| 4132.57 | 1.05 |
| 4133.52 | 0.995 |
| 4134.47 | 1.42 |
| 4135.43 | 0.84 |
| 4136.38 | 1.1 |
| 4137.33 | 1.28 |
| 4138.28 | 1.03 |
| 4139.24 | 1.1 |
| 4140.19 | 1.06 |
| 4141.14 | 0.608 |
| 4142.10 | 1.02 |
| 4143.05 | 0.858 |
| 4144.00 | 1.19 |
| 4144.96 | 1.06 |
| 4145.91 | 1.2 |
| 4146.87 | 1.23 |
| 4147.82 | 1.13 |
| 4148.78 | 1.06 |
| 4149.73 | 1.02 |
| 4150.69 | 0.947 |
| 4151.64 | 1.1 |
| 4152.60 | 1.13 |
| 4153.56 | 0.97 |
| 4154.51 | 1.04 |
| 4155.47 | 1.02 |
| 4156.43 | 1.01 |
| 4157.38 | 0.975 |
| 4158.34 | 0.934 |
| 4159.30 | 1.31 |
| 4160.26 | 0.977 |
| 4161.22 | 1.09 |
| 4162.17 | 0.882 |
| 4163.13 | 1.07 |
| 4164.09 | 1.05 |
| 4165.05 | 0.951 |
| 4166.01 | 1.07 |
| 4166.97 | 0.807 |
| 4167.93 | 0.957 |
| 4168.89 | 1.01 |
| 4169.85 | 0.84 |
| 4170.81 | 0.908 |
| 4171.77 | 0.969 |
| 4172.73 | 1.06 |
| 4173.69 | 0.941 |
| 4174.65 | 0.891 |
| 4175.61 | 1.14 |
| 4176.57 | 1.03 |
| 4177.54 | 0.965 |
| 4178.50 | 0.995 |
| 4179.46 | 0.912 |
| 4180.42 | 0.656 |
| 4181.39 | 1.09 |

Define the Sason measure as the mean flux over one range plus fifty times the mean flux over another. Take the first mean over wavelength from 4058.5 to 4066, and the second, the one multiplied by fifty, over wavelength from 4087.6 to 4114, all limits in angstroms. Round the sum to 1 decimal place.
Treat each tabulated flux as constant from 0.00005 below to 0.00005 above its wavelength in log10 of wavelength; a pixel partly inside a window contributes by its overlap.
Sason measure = 54.4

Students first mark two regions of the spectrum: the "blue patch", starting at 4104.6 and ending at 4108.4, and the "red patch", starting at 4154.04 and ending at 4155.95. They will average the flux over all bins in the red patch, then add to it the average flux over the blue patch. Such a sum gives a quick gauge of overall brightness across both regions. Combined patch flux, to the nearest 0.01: 2.13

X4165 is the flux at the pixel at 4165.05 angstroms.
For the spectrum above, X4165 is 0.951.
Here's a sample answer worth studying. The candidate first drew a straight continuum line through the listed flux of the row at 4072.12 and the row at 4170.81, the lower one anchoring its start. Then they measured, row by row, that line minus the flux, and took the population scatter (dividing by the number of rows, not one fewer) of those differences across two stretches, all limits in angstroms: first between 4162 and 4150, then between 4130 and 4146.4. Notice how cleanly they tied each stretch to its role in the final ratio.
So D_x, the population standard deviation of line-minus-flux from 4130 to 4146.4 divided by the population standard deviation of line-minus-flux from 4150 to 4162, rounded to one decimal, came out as 1.8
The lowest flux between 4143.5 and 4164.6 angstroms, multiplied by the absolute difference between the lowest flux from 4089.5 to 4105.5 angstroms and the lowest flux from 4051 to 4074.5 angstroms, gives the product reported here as 0.210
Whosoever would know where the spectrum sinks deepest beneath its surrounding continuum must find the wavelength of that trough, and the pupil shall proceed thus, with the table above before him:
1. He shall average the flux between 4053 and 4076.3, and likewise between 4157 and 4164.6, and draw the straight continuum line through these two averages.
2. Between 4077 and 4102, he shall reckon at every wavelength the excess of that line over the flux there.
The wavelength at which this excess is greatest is 4091.85 angstroms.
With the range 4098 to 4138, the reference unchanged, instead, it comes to 4116.42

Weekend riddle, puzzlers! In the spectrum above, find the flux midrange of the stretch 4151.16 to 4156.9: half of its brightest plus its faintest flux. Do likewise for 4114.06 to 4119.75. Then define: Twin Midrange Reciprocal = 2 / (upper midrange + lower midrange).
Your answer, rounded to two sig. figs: 1.0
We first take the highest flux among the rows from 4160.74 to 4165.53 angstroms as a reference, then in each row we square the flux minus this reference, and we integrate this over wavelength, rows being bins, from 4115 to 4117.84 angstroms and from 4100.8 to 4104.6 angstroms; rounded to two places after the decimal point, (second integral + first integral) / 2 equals 0.15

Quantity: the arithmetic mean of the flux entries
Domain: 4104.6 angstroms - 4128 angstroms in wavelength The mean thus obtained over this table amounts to 1.08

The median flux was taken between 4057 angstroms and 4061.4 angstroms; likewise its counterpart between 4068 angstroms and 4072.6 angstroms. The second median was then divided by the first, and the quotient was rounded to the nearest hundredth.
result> 1.05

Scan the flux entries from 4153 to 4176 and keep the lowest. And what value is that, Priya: 0.807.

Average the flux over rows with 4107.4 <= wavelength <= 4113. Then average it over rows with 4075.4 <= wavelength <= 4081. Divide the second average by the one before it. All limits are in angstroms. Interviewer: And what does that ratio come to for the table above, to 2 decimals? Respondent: 0.76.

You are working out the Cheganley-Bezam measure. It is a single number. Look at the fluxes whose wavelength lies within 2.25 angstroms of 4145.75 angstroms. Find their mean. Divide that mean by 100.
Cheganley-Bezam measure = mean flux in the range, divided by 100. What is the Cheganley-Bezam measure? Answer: 0.0116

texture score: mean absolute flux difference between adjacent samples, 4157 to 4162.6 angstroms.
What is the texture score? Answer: 0.214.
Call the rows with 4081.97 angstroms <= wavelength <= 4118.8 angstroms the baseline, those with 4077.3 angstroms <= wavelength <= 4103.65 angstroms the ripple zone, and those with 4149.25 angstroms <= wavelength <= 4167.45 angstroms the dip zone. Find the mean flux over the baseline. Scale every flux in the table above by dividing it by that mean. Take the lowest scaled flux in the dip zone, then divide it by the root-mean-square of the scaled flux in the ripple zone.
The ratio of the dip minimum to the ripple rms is 0.77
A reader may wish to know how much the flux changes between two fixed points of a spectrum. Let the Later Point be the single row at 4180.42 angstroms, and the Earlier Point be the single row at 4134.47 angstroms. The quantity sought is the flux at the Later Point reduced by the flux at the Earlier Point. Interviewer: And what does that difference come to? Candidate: -0.76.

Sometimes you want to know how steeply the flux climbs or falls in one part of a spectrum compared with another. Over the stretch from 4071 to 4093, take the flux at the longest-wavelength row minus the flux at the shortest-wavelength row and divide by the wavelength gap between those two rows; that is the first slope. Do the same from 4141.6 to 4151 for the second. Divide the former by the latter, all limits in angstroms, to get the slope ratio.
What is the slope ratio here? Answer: -2.7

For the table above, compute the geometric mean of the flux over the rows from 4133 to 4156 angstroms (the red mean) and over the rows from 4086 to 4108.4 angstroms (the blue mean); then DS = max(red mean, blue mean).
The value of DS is 1.05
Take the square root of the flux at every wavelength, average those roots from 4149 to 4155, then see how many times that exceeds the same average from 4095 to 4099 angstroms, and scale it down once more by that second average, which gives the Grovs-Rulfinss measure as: 1.04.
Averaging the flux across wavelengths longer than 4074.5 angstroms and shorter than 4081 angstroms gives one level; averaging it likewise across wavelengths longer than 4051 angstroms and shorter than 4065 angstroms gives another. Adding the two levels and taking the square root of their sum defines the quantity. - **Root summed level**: 1.40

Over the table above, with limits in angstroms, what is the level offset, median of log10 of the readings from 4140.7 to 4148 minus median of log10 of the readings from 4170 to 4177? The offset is 0.05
